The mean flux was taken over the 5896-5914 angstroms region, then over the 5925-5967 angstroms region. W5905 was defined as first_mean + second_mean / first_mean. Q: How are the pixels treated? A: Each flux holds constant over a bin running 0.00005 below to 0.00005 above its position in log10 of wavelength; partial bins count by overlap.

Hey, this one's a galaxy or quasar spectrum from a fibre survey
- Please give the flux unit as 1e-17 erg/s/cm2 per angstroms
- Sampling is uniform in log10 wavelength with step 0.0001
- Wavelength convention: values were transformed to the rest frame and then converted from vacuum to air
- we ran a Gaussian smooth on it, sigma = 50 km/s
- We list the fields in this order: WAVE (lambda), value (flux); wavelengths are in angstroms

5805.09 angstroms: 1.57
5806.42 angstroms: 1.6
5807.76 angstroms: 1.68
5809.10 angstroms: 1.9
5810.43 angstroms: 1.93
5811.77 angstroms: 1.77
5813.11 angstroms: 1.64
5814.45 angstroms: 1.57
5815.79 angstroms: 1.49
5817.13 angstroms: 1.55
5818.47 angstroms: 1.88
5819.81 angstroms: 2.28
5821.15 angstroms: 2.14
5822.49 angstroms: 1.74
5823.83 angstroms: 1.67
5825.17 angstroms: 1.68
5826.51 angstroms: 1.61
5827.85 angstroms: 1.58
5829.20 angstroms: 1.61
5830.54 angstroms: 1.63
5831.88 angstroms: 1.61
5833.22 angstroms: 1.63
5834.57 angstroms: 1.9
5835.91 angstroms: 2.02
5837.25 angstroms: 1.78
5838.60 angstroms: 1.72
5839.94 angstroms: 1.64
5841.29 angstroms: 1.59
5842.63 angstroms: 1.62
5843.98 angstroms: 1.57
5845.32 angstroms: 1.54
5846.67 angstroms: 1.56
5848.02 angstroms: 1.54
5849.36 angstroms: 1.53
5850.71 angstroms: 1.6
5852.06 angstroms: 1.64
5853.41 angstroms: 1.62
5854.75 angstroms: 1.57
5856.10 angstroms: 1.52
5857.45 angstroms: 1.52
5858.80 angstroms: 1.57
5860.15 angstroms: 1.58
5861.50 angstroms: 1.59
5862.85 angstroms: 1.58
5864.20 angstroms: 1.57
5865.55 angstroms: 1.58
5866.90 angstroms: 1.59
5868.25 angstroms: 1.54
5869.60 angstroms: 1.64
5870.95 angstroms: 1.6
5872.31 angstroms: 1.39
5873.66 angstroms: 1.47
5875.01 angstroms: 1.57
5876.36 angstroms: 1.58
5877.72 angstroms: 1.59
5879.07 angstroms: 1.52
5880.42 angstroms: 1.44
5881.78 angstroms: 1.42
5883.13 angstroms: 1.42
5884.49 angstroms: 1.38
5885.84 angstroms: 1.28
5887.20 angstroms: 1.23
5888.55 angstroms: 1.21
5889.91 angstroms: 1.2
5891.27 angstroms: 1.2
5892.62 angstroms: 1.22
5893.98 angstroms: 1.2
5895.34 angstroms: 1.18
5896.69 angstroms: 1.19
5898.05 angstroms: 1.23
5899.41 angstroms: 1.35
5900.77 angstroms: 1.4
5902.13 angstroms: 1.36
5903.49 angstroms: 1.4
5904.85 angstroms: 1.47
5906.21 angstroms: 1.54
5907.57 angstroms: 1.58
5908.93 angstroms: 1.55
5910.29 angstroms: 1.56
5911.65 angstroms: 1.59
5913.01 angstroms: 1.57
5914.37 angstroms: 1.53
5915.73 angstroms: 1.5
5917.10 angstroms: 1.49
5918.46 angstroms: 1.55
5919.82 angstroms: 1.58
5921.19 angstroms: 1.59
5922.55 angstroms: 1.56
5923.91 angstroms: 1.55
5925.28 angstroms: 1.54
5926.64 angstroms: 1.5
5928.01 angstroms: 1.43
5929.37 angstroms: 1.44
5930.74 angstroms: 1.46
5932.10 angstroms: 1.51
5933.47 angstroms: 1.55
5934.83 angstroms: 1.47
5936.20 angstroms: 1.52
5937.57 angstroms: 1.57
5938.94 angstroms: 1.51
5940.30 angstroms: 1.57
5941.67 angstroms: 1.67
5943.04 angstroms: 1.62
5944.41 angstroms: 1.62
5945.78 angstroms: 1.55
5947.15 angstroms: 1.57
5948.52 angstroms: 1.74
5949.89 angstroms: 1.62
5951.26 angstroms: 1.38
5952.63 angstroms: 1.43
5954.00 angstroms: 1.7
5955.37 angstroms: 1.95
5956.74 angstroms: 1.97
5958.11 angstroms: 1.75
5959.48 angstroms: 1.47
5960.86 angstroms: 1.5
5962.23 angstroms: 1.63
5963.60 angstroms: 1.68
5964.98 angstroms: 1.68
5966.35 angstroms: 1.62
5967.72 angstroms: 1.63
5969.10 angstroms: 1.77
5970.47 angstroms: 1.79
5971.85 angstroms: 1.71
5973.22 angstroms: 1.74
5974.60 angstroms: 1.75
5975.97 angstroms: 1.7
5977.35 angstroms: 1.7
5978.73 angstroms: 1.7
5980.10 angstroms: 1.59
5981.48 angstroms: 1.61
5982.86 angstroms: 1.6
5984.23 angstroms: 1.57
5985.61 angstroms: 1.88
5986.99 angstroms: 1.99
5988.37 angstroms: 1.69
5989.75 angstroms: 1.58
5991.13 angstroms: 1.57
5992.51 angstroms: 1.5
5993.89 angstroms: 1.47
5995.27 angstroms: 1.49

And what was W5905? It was 2.54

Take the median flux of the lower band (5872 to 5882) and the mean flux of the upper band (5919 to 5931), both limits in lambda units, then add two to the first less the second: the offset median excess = 1.98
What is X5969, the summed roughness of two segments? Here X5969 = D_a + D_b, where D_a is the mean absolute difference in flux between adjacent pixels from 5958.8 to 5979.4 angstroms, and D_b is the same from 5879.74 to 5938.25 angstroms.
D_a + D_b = 0.080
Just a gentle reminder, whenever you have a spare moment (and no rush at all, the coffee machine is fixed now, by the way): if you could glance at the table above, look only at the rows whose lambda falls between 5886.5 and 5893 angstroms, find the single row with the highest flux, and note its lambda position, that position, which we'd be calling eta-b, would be 5887.20 angstroms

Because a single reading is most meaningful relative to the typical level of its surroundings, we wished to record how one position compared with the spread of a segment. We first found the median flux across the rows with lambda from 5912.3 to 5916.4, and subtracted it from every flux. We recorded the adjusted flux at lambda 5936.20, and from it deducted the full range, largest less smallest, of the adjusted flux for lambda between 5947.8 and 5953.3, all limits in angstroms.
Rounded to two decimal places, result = -0.37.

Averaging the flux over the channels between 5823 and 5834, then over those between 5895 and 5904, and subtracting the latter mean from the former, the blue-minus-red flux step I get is 0.33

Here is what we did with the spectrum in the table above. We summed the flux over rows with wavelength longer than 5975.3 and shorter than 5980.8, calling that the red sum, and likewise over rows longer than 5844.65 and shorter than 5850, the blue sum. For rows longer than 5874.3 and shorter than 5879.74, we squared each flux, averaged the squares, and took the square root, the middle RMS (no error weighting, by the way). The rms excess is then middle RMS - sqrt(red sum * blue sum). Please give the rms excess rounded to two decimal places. -4.86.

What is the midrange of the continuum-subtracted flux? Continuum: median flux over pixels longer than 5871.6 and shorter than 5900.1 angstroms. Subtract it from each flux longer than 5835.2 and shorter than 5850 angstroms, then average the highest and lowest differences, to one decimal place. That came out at 0.4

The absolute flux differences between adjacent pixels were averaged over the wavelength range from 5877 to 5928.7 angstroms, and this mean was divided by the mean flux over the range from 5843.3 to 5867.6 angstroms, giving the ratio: 0.023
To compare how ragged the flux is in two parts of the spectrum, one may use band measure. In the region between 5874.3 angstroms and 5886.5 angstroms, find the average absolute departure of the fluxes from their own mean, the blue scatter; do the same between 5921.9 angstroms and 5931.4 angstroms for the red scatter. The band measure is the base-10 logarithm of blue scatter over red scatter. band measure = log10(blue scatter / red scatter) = 0.28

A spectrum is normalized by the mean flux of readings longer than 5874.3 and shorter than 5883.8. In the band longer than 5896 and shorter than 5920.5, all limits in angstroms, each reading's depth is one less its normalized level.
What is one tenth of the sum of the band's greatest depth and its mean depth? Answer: 0.023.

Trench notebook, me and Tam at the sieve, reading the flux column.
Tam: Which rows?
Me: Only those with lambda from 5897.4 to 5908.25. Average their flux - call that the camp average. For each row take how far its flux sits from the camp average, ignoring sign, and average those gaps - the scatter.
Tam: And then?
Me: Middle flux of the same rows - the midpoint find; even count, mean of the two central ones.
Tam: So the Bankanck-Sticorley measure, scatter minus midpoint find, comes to -1.31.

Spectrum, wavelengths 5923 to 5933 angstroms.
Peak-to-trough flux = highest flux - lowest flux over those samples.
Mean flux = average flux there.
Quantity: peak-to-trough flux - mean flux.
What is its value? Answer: -1.37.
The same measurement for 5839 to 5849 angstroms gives -1.48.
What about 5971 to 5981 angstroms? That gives -1.54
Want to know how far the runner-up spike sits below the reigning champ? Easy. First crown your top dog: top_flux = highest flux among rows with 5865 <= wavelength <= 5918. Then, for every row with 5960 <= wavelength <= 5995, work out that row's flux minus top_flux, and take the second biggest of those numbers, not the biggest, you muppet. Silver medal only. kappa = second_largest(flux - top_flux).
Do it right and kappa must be 0.2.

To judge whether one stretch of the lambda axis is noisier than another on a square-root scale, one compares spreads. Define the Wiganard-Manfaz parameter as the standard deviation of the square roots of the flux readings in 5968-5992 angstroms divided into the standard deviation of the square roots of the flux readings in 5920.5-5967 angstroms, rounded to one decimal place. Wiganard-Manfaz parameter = 1.2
